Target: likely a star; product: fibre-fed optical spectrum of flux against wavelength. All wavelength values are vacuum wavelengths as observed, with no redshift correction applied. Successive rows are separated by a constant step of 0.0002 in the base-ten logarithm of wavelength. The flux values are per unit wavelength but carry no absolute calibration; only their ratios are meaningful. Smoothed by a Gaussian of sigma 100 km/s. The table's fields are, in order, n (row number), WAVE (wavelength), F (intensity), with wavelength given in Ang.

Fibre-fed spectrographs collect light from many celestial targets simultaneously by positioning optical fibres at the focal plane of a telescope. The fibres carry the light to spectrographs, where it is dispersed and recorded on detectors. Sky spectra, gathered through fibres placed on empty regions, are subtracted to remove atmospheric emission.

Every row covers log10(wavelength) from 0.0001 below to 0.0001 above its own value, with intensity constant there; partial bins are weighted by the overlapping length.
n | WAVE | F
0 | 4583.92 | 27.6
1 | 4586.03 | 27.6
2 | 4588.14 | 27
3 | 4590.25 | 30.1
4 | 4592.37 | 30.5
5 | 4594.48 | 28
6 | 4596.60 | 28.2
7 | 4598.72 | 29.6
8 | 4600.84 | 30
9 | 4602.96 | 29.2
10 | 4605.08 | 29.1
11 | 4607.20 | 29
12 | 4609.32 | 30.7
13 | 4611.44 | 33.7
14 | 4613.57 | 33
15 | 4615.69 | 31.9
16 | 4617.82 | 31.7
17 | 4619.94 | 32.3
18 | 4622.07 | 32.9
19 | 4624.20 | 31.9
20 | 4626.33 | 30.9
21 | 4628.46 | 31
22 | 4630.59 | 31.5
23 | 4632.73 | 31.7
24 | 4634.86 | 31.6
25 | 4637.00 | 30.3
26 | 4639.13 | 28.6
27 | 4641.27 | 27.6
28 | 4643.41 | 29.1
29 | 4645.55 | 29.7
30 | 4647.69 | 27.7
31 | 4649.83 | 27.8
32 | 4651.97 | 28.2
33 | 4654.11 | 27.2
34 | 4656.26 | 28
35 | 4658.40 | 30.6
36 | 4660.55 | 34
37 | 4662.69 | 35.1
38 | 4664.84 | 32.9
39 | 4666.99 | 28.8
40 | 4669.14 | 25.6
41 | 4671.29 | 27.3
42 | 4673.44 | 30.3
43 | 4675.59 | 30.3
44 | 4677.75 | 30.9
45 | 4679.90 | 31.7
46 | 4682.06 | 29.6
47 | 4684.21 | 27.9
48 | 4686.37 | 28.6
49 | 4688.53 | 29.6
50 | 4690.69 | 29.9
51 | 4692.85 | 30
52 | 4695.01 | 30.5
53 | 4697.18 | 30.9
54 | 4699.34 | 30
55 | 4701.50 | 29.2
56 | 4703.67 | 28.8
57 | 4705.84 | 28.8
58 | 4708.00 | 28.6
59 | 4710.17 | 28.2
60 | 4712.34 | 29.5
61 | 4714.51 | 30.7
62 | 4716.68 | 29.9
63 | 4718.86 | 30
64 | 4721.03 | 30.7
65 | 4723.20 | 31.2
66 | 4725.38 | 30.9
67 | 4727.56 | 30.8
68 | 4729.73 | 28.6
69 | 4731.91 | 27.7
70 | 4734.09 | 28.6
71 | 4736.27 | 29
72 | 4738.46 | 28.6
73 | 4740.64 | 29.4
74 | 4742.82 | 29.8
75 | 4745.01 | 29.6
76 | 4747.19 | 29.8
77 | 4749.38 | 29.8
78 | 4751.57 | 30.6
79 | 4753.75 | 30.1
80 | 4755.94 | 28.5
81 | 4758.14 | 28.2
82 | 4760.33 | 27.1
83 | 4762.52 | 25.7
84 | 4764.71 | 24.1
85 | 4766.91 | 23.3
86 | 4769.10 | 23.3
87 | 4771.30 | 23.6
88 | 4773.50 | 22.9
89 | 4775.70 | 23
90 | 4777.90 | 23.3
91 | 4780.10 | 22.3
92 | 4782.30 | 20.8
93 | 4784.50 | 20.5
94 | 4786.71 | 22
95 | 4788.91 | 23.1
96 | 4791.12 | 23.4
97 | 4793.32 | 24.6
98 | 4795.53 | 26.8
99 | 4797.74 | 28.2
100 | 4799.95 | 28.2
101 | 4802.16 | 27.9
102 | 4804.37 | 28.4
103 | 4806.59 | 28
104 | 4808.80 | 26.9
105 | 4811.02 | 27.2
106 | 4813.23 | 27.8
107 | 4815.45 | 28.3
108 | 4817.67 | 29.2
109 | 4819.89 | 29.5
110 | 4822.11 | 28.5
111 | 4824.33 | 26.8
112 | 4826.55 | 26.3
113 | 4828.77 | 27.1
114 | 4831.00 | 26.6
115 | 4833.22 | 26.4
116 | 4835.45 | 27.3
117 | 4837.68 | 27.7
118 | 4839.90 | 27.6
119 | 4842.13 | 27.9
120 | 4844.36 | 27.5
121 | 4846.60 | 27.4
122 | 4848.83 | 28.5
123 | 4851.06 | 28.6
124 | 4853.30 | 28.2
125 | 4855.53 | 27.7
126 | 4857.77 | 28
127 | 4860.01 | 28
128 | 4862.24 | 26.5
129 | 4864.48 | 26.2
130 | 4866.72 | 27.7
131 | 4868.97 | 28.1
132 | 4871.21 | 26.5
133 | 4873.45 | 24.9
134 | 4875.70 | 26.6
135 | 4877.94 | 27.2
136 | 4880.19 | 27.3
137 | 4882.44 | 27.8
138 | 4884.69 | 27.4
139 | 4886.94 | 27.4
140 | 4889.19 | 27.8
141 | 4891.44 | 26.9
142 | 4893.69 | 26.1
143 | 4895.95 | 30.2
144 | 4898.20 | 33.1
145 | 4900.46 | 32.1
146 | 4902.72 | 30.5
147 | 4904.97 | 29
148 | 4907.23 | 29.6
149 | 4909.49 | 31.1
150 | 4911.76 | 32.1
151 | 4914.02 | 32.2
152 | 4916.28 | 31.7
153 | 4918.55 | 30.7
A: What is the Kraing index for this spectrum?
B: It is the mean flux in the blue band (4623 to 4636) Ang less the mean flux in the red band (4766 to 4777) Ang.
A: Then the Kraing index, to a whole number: 8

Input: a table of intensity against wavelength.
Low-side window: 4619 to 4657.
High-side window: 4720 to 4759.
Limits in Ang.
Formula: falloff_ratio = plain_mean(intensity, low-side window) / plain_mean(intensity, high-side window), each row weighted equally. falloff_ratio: 1.01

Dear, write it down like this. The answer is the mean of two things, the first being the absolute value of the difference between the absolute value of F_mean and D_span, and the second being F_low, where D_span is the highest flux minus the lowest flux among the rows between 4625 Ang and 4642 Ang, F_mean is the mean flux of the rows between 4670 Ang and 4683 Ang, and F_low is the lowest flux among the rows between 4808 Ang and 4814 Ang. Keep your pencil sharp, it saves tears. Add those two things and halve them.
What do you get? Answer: 26.4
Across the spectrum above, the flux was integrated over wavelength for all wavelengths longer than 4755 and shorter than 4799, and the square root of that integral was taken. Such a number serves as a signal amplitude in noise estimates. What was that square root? 32.7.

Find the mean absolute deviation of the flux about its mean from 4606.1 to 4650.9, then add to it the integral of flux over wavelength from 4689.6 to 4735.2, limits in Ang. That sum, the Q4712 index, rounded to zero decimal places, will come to 1355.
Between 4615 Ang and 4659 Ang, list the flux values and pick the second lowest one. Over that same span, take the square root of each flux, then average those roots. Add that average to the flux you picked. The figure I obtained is 33.1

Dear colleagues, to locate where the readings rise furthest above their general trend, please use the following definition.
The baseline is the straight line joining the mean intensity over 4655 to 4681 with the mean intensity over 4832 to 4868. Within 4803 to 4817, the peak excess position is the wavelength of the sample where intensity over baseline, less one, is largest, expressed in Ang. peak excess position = 4815.45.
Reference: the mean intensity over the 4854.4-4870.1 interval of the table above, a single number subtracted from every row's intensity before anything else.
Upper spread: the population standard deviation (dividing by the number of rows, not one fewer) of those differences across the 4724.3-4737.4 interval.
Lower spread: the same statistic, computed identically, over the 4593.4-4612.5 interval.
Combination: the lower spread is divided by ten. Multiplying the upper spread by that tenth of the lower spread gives 0.19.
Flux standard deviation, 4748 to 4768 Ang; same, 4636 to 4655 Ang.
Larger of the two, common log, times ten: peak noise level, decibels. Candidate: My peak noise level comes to 4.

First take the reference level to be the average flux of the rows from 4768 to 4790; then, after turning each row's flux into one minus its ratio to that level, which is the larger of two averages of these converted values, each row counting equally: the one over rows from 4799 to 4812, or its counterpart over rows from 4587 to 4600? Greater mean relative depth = -0.235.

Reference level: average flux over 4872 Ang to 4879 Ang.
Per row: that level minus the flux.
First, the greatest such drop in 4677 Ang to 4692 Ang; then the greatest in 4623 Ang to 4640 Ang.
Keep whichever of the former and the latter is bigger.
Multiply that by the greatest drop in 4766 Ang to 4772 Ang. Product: -4.9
